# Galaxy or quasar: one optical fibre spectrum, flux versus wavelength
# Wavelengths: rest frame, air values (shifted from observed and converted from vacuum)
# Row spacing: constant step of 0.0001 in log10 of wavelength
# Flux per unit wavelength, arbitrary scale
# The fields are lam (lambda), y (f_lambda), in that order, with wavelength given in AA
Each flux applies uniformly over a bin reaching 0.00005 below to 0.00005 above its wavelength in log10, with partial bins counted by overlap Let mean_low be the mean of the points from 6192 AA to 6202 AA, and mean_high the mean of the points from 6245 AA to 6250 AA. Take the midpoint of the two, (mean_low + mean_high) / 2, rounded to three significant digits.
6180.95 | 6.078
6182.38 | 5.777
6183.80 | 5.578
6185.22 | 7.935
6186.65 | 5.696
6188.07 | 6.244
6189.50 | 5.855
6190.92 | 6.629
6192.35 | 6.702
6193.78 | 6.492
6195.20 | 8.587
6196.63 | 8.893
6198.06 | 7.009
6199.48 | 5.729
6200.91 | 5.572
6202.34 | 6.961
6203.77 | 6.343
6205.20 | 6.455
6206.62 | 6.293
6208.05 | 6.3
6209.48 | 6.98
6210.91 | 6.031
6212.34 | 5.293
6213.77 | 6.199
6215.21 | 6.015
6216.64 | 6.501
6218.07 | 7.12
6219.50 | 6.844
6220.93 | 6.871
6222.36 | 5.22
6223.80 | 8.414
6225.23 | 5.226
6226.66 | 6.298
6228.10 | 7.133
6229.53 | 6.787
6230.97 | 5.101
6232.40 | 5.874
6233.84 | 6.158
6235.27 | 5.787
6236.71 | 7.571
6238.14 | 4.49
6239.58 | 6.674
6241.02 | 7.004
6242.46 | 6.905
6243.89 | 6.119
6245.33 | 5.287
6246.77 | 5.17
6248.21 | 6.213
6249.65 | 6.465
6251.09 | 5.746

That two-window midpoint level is 6.39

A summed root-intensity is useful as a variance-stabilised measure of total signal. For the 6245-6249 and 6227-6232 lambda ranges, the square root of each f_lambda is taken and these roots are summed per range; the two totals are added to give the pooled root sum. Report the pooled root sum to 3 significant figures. 14.6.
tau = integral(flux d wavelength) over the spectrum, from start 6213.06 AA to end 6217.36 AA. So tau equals 26.8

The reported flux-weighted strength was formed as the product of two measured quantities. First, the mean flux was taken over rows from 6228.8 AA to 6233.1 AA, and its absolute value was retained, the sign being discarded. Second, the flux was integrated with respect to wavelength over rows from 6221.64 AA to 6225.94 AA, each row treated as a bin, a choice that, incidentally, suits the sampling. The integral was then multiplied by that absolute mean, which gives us 160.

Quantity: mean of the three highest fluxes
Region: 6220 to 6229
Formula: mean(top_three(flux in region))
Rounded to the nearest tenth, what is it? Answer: 7.5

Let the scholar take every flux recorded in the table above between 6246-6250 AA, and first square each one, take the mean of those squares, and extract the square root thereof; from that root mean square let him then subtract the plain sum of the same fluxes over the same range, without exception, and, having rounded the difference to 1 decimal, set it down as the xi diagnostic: -11.9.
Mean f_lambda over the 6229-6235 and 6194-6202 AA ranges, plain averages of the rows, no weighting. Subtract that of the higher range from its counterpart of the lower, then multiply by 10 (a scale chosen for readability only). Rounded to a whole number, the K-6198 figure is 12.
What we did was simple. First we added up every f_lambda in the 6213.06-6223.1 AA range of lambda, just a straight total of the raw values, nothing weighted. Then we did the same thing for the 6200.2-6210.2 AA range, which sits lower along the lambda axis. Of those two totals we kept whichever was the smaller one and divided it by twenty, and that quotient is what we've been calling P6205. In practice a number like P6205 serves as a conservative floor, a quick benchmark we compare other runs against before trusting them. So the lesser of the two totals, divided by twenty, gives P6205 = 2.24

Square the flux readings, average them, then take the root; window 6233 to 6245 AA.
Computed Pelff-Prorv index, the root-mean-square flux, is 6.40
